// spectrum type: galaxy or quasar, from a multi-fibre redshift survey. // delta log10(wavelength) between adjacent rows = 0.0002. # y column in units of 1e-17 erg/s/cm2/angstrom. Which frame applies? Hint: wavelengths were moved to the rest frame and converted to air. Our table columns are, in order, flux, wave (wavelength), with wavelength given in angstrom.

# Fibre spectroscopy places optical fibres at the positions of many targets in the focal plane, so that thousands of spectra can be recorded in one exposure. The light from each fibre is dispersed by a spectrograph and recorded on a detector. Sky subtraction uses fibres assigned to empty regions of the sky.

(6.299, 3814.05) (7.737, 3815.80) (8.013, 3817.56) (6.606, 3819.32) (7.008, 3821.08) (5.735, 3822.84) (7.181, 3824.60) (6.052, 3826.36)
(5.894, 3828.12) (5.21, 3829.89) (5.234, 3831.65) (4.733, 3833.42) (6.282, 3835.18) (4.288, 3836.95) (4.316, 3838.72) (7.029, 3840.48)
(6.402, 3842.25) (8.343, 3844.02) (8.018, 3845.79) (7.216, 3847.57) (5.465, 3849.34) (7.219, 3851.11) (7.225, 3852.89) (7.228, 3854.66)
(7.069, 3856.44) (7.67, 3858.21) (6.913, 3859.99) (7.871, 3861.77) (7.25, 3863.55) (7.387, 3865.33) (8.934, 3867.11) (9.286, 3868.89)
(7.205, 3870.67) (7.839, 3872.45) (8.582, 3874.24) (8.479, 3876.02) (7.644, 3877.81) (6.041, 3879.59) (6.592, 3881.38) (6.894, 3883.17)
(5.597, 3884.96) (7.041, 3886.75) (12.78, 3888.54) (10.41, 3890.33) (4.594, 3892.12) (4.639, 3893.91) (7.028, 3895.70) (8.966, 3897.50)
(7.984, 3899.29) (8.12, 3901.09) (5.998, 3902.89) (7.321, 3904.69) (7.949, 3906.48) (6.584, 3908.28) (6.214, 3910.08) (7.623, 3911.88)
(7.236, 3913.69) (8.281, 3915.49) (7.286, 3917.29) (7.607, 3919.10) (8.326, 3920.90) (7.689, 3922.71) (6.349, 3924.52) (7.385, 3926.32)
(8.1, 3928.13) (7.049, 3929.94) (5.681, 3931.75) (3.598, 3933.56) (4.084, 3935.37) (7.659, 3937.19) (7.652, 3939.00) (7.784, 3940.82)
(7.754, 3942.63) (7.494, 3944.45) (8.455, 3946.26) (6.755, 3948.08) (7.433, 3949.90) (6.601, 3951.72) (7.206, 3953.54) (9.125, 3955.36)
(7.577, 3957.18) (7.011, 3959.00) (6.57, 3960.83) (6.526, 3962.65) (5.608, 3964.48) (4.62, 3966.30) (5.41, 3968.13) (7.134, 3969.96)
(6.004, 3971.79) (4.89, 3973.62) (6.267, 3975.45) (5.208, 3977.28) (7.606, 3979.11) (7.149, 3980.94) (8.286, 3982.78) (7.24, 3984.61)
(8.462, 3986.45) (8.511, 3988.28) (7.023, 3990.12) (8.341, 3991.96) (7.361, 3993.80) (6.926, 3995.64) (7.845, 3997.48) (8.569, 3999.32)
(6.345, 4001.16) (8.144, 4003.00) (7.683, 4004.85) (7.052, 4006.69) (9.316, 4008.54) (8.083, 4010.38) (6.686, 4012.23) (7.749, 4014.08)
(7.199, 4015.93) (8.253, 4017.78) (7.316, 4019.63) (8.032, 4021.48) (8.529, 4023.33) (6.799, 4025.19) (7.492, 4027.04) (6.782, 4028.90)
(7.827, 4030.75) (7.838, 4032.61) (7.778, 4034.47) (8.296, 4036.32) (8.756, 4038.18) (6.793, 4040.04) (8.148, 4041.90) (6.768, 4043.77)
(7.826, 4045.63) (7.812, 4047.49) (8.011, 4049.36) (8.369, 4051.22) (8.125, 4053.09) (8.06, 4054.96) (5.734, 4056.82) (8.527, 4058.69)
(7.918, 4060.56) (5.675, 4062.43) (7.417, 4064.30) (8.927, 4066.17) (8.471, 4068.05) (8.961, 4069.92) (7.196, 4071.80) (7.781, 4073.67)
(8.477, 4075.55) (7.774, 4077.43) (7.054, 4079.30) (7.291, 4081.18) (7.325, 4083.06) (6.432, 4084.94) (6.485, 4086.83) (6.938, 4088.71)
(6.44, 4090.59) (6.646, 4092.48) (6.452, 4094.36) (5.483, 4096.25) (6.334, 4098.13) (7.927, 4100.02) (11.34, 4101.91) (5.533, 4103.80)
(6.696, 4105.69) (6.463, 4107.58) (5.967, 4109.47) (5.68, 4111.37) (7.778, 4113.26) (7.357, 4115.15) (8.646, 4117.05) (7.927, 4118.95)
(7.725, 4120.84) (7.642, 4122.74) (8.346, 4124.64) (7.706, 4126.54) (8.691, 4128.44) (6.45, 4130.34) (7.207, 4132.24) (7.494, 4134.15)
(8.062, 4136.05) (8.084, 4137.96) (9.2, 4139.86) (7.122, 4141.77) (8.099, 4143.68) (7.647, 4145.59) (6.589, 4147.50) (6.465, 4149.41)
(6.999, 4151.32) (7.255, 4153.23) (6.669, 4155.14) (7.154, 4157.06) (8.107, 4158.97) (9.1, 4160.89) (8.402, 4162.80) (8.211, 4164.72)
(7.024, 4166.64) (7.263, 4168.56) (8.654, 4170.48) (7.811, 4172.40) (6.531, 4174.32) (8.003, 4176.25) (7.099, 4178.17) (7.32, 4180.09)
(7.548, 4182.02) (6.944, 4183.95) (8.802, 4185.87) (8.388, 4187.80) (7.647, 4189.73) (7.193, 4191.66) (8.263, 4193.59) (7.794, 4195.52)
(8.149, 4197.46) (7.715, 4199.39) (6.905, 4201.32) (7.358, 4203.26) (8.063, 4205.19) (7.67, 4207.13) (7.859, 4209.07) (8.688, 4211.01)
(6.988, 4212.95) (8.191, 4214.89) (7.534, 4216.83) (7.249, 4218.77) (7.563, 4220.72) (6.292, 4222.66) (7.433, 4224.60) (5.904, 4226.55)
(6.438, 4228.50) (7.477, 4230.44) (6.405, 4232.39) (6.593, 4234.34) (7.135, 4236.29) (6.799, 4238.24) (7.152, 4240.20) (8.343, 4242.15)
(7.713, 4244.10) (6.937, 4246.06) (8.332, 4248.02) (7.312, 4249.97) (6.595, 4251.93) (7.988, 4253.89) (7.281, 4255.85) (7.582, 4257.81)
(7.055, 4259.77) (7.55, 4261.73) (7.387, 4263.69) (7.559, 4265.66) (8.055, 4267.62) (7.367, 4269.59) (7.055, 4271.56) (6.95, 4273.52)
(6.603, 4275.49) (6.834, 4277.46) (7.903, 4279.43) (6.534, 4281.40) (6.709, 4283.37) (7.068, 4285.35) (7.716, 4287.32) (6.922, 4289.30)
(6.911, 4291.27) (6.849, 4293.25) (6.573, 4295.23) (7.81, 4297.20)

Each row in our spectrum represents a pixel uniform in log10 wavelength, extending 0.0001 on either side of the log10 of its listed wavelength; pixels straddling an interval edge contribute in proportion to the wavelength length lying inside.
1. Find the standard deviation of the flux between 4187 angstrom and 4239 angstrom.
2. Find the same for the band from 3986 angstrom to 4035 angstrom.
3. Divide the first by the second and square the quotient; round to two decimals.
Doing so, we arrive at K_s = 0.96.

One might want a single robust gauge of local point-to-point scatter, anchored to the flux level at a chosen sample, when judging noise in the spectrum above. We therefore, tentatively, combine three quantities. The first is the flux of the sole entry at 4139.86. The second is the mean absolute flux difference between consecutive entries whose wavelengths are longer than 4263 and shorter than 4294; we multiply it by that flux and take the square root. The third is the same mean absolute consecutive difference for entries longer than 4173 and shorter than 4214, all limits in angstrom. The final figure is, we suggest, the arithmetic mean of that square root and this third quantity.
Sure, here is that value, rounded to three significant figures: 1.38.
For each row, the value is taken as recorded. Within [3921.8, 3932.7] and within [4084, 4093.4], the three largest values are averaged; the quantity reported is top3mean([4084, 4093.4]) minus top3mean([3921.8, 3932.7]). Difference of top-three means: -1.0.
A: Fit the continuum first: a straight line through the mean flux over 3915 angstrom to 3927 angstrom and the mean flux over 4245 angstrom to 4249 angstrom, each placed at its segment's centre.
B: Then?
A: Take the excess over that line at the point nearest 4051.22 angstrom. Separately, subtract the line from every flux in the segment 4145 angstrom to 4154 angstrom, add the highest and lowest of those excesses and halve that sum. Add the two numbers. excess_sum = 0.2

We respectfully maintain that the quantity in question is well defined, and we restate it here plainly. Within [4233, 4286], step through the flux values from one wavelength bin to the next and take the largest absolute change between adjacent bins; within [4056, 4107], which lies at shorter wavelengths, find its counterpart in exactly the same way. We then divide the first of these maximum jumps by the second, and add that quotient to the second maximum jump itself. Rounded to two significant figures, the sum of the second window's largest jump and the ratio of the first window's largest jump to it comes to 6.0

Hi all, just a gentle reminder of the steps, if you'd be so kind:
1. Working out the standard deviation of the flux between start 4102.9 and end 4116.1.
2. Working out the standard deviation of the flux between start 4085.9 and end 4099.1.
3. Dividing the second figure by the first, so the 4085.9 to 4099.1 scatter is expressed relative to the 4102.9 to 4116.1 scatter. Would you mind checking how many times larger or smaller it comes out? 0.5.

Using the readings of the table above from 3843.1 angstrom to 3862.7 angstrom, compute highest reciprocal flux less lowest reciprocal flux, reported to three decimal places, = 0.063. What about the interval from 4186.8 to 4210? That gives 0.026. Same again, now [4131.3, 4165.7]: 0.046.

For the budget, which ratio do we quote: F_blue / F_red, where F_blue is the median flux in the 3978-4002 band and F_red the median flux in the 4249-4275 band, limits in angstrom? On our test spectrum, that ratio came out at 1.03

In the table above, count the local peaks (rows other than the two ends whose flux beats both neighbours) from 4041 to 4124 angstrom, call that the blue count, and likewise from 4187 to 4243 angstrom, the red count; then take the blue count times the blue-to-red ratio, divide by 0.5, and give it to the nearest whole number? 38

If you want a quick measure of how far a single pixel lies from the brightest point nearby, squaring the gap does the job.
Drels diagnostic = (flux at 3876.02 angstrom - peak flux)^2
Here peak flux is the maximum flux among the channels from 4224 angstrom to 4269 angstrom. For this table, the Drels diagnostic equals 0.0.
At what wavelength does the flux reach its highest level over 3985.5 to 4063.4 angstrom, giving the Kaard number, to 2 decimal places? 4008.54 angstrom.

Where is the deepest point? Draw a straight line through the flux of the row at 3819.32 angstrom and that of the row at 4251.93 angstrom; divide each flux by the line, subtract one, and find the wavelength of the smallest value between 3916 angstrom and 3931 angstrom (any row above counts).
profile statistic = 3924.52 angstrom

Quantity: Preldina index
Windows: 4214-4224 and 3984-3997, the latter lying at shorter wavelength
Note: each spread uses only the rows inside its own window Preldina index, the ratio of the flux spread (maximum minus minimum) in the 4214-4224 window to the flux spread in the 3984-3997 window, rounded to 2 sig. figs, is 1.2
